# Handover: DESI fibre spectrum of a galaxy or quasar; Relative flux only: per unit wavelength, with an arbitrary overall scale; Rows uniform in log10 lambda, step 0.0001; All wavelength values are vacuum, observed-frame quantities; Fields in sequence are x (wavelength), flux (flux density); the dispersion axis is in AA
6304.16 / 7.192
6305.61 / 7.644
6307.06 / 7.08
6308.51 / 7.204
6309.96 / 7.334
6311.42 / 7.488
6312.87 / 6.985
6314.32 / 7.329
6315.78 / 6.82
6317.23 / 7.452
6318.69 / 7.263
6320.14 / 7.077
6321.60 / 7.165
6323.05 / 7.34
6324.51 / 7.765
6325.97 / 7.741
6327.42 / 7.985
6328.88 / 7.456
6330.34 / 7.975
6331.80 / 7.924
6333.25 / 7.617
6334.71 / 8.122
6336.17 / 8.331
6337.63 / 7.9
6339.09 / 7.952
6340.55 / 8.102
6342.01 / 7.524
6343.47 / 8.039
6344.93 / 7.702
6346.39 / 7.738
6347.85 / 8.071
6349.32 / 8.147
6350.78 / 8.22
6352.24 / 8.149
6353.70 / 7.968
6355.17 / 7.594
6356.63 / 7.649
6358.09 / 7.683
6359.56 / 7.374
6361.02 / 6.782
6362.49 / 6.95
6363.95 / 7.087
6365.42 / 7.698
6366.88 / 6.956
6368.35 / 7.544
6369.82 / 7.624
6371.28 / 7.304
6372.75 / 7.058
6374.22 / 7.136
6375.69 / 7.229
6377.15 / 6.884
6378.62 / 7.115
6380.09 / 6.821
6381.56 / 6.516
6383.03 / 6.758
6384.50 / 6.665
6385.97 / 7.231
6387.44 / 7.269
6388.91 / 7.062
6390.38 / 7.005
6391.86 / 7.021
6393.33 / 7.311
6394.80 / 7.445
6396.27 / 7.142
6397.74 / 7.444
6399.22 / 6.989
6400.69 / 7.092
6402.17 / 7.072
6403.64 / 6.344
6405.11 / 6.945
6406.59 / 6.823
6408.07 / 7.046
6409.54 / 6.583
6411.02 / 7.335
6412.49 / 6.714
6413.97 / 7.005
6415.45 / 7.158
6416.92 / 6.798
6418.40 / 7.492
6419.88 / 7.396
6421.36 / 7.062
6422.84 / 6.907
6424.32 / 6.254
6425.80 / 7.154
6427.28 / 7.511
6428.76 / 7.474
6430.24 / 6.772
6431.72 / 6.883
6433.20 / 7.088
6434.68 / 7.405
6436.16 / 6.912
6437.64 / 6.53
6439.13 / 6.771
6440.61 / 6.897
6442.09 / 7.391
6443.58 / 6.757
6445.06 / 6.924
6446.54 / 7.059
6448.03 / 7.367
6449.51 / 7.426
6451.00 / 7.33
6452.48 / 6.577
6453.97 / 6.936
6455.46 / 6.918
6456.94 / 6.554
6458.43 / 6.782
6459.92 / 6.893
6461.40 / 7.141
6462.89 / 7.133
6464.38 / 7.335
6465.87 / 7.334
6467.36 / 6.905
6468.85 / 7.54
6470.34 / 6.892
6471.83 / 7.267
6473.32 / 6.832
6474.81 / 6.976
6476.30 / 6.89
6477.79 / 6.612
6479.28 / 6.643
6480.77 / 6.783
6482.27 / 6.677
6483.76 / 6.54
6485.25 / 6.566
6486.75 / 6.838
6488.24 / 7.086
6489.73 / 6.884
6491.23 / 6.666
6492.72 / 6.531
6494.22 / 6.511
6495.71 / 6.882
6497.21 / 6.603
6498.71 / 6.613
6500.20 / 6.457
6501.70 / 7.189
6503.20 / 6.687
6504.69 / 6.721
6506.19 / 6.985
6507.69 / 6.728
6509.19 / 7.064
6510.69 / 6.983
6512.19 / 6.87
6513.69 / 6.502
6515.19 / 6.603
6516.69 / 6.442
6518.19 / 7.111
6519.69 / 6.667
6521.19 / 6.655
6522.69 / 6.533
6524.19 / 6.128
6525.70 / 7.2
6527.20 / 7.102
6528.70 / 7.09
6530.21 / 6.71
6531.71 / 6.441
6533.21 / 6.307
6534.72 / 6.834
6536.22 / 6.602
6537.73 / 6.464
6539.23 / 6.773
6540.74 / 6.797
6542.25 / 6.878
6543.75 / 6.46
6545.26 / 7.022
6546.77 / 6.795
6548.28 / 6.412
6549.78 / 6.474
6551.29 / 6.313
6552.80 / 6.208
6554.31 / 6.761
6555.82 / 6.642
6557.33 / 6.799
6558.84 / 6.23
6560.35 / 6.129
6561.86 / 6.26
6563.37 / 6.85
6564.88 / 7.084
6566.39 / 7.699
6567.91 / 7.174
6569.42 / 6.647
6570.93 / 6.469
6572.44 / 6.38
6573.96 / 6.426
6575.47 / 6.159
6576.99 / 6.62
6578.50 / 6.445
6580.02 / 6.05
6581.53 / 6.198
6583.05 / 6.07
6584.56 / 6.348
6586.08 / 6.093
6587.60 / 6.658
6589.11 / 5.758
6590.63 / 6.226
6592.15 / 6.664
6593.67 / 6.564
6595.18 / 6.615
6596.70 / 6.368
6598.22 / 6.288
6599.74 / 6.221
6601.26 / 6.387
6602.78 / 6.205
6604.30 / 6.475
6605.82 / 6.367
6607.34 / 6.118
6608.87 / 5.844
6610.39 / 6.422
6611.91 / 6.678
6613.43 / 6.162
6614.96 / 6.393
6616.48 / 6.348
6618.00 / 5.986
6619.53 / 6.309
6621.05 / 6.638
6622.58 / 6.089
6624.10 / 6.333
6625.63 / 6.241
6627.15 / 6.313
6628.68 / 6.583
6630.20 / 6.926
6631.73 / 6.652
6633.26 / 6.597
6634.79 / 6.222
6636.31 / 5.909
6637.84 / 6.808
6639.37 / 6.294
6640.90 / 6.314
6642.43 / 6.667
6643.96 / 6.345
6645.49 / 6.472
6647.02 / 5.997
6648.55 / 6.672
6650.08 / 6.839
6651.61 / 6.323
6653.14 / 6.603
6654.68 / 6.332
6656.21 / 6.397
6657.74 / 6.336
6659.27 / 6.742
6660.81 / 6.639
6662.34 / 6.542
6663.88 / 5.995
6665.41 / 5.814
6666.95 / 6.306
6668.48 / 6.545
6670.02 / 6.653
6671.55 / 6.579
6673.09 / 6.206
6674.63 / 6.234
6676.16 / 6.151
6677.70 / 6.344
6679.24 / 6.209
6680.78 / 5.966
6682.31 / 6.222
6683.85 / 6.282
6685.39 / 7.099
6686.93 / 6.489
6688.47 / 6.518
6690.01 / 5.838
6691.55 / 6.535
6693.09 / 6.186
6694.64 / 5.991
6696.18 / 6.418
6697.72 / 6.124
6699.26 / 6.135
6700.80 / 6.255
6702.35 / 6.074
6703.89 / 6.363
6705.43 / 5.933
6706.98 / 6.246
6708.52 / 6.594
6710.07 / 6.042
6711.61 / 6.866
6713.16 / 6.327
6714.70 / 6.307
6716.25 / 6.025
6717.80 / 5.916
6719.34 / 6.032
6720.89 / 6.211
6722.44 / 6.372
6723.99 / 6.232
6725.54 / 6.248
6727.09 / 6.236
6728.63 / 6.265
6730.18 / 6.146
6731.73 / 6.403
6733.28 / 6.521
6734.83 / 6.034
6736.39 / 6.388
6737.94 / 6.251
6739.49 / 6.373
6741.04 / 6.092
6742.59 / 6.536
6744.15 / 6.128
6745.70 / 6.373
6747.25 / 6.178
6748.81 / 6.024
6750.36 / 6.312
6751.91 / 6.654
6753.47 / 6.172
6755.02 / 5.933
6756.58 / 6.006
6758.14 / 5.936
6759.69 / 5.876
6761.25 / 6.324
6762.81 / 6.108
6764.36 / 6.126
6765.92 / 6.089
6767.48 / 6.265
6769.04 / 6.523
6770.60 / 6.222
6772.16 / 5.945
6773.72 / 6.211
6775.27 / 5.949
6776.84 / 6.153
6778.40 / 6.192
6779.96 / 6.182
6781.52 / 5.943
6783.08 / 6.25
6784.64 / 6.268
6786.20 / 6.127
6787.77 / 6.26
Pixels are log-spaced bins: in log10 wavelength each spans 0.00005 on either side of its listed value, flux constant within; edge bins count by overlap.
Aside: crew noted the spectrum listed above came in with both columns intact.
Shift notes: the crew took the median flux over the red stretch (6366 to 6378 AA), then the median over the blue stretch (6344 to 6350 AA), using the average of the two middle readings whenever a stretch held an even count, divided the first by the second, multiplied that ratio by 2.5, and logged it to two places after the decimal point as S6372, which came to 2.27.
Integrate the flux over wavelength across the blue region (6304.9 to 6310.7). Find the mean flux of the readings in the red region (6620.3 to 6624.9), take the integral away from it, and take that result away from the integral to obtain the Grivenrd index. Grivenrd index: 79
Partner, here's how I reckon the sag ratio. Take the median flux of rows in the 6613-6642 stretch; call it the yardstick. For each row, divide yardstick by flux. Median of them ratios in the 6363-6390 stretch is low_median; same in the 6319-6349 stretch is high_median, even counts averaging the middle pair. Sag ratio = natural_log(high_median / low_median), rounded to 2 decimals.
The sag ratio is -0.10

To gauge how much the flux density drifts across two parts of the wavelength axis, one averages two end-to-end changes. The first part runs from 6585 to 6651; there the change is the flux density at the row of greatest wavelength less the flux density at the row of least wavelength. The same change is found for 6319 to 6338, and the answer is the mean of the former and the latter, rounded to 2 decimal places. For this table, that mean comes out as 0.78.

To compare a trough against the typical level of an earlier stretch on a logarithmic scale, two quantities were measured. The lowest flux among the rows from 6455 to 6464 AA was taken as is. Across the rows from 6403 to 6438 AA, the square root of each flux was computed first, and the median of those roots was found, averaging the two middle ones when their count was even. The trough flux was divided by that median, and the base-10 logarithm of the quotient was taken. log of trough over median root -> 0.395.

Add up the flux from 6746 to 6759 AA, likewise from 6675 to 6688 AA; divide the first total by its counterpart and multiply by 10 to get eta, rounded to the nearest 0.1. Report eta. 9.7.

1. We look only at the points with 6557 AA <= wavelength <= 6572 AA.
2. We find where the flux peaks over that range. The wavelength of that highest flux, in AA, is 6566.39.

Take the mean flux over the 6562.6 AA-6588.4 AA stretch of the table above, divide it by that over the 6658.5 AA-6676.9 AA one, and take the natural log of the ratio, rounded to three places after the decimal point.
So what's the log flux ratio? 0.028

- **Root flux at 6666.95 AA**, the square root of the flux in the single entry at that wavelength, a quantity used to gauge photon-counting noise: 2.51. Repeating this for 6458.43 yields 2.60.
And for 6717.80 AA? 2.43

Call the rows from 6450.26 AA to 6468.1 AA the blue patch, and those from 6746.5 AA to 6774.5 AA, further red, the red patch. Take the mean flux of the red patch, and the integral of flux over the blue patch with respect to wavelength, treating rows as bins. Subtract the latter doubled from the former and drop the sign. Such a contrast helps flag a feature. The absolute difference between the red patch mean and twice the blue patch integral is 243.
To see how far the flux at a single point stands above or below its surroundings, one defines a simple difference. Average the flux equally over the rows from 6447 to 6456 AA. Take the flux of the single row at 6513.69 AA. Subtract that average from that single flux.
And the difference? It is -0.59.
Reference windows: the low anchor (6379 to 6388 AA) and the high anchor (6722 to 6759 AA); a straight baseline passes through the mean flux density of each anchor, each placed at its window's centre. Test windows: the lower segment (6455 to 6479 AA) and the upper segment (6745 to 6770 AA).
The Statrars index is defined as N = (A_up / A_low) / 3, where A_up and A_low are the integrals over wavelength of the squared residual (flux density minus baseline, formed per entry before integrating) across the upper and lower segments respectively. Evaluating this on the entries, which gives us 0.11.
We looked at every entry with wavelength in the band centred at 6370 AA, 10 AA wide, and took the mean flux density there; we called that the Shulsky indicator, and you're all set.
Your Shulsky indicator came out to 7.3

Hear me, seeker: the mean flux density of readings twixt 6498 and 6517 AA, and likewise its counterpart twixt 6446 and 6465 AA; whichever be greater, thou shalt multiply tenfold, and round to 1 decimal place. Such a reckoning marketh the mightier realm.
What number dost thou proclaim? 70.3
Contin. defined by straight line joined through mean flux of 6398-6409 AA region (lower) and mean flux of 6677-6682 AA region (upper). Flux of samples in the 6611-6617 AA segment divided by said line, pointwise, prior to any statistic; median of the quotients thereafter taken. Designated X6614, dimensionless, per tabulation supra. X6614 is 1.00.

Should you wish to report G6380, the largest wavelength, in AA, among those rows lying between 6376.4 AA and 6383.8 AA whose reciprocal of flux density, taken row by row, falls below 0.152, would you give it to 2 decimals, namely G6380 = 6383.03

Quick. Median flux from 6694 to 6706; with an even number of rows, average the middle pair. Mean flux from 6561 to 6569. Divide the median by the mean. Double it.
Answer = 1.75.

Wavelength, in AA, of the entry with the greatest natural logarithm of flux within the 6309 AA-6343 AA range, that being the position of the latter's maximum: 6336.17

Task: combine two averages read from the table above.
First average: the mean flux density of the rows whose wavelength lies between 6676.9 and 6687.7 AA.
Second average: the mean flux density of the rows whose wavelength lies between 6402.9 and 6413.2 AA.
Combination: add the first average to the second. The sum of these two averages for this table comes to 13.2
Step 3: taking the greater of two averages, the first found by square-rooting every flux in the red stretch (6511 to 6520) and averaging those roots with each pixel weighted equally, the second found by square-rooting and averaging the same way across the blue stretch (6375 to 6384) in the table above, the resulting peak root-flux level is 2.62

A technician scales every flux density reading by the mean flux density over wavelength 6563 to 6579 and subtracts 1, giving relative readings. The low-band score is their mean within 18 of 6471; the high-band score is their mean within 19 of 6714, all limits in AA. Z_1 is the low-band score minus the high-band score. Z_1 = 0.10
